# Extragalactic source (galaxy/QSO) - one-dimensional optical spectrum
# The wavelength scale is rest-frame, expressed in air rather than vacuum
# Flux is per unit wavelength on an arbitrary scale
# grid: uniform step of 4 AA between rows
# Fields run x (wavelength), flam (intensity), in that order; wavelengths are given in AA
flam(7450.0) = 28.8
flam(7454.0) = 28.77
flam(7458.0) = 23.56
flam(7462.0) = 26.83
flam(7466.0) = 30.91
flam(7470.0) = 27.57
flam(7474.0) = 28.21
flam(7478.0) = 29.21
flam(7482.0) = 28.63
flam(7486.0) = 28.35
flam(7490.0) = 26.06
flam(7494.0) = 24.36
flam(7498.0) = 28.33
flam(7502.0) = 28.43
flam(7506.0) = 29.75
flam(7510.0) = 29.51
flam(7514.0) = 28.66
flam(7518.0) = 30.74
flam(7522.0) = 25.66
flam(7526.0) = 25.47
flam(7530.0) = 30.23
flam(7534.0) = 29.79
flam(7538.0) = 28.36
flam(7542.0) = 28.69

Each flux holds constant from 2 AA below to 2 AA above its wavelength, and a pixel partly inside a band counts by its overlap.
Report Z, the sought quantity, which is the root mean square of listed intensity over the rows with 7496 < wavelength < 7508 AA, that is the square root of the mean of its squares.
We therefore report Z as 28.8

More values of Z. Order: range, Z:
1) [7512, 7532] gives 28.2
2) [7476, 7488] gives 28.7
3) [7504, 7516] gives 29.3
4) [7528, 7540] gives 29.5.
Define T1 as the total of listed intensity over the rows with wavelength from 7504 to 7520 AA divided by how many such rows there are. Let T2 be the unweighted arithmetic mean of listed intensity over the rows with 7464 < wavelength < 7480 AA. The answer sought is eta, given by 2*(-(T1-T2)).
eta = -1.4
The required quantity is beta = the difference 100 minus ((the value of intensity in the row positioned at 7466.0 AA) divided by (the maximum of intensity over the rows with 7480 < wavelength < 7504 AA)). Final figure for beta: 98.9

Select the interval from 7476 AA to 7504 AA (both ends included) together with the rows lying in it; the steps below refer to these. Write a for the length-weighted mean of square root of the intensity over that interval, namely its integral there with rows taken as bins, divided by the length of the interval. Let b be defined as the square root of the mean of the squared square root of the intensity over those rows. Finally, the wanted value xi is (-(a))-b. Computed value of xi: -10.5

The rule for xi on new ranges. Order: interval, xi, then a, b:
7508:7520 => -10.9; 5.44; 5.44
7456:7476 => -10.5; 5.23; 5.24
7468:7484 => -10.7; 5.33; 5.33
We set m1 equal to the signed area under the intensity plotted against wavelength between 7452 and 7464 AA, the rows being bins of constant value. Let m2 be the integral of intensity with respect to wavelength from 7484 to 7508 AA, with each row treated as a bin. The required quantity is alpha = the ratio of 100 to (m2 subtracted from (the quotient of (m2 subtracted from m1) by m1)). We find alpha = -0.151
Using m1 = 317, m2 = 661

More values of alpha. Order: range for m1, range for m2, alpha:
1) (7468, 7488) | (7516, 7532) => -0.223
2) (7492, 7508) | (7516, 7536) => -0.176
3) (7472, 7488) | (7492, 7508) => -0.226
